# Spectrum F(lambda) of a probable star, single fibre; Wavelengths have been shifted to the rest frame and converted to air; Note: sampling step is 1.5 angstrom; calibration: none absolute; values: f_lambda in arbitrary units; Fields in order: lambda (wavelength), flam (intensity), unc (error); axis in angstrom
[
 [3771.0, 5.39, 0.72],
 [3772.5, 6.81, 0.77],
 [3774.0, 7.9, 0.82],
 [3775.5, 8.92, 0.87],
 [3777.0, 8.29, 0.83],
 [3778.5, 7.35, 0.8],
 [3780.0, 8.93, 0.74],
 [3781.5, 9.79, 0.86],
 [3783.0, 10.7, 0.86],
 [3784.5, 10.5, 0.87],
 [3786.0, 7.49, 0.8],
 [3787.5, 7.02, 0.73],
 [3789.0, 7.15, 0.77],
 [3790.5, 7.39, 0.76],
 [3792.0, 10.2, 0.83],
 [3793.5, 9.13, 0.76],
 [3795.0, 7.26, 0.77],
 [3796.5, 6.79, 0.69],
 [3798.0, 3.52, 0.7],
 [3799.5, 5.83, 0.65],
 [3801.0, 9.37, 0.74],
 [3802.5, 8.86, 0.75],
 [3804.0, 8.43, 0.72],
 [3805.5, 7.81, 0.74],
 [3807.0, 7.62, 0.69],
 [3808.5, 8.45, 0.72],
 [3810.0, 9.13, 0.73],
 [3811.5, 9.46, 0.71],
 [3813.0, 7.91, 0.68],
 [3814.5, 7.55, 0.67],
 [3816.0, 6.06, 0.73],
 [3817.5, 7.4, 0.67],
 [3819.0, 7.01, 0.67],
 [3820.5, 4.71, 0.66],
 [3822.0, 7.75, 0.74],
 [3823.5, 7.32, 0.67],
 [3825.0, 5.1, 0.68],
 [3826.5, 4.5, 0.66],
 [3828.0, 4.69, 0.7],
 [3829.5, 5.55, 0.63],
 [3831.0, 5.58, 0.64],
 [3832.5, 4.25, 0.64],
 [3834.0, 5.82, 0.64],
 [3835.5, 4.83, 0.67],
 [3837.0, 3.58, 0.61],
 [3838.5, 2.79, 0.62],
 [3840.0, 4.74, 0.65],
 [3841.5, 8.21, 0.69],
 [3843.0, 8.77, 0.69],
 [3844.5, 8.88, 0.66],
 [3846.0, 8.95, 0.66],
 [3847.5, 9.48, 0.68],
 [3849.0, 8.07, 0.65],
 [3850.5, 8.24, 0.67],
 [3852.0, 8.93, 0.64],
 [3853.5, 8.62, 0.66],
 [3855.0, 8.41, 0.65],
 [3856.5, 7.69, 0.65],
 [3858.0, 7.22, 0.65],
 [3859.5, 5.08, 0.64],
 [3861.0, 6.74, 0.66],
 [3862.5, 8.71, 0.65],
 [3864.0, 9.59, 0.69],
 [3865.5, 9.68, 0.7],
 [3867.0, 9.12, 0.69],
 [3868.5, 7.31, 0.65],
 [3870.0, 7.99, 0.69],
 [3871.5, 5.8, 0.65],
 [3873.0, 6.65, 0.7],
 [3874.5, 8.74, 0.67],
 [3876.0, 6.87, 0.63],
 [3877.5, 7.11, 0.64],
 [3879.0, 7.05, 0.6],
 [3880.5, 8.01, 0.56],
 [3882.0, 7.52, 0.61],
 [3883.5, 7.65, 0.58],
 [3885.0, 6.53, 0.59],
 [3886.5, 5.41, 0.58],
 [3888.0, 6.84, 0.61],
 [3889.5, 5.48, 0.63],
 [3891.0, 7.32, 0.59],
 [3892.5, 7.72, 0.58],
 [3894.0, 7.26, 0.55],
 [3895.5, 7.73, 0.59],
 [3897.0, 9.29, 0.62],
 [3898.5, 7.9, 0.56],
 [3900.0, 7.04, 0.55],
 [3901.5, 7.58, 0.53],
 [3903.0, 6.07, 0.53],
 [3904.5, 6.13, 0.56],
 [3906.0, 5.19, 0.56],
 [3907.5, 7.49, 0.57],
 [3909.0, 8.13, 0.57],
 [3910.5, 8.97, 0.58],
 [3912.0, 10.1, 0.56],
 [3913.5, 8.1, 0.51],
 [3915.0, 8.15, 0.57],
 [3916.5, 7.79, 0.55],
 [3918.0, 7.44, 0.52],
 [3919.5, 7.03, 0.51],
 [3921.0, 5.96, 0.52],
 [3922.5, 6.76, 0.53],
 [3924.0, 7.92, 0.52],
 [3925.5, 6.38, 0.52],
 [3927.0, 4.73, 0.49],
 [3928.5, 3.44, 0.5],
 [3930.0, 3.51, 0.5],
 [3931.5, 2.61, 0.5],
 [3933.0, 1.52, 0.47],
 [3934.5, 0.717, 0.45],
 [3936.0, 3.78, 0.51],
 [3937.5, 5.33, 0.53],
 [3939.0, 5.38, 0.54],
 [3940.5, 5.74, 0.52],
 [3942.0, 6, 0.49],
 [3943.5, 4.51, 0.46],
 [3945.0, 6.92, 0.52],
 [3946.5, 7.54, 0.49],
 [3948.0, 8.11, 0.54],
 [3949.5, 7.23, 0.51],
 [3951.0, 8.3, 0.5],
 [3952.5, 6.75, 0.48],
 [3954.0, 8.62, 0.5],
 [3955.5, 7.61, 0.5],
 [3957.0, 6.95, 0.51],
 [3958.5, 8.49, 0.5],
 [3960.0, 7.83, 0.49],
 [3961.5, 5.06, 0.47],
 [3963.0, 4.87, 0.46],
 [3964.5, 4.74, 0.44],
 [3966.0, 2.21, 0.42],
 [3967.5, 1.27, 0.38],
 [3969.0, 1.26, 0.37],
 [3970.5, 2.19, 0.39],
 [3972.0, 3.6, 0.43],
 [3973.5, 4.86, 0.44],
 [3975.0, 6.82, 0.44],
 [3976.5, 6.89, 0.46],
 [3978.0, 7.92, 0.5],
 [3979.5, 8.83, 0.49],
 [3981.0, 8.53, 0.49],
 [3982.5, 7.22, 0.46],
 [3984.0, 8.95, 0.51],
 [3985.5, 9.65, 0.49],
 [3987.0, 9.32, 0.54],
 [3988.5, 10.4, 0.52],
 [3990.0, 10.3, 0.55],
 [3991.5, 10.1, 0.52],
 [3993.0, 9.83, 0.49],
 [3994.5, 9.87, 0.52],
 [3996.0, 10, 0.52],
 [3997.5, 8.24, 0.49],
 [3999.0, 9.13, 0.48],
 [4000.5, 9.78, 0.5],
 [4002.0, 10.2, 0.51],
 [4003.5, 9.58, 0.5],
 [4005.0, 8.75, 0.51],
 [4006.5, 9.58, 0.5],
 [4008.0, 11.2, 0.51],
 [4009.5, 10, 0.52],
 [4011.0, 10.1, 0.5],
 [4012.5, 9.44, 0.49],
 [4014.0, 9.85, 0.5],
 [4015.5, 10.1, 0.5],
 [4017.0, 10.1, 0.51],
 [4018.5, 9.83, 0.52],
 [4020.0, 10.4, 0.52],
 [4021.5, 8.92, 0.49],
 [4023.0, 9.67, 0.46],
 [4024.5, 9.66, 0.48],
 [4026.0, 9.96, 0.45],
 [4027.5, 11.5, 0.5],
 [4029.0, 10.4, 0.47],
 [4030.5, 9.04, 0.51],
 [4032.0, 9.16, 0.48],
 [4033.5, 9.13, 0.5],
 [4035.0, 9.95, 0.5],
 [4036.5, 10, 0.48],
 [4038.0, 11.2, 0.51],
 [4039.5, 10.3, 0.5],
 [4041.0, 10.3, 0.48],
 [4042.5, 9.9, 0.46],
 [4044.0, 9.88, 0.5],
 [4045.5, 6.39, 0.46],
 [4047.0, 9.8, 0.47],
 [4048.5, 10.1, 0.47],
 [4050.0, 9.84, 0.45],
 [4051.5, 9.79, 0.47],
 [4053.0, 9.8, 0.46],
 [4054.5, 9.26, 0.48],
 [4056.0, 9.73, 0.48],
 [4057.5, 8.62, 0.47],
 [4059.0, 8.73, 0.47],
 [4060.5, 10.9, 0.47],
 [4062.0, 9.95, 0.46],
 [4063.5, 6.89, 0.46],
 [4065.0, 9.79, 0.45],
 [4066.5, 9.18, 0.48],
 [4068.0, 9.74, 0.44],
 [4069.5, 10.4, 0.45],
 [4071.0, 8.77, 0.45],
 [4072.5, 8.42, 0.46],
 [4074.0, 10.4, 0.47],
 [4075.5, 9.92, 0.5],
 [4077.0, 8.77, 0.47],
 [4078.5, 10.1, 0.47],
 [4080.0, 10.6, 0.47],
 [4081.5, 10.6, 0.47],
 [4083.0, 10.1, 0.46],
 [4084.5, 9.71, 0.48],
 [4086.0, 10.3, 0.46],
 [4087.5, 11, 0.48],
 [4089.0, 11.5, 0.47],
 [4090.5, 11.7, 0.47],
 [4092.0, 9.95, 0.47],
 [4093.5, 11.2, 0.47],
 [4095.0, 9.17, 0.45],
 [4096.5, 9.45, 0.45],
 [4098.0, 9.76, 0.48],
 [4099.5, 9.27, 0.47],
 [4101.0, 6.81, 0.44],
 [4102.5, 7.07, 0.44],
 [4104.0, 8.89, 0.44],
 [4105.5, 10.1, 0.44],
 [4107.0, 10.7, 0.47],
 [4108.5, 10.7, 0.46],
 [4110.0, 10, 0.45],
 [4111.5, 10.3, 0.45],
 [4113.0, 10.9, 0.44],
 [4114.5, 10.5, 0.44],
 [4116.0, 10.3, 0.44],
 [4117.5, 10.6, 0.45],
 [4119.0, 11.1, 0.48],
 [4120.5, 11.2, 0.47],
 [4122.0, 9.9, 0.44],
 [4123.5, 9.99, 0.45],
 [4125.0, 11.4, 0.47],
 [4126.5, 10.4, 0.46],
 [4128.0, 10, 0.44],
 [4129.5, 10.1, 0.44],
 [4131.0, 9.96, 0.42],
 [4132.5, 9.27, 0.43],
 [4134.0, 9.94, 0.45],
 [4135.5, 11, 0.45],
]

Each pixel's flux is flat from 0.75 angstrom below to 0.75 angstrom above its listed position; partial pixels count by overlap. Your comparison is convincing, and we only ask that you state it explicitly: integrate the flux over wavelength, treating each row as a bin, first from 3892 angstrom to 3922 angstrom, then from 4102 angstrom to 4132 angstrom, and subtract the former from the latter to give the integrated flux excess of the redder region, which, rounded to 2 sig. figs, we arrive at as 80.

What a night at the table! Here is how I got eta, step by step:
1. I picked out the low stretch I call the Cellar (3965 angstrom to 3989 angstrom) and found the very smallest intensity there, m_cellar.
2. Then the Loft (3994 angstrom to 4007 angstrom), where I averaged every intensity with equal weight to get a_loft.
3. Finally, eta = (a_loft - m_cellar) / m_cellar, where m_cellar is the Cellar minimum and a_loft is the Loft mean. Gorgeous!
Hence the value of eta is 6.5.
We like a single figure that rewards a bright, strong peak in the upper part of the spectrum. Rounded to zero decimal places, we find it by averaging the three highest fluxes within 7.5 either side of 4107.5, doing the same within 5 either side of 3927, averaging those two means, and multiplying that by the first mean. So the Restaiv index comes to 96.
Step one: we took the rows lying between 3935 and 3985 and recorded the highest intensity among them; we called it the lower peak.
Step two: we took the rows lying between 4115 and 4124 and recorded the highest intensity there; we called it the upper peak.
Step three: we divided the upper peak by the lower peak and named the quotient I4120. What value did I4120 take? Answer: 1.3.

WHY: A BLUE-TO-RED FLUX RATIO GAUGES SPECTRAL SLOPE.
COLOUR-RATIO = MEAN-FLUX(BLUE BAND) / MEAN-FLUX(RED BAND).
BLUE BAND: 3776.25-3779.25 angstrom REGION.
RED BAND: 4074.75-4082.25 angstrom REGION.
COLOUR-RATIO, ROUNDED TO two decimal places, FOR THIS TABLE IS 0.78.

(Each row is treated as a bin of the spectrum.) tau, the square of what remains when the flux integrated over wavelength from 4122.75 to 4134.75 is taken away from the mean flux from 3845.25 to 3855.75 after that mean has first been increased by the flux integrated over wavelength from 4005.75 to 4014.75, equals 514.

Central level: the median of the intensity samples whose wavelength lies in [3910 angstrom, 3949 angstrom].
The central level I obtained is 6.2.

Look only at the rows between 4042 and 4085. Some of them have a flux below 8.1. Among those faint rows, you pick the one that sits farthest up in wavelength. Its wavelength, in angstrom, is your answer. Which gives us 4063.5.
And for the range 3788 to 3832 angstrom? 3831.0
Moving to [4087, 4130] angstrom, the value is 4102.5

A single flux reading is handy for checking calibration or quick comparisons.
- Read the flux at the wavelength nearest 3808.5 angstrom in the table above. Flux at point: 8.45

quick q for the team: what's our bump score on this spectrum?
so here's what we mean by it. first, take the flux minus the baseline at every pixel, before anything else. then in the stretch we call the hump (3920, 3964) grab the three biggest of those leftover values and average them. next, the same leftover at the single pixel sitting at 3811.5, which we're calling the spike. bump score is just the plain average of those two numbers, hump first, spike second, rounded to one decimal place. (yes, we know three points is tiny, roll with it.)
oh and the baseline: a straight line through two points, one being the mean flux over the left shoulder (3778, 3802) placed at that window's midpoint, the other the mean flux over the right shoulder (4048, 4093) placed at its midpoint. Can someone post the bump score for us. 0.3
